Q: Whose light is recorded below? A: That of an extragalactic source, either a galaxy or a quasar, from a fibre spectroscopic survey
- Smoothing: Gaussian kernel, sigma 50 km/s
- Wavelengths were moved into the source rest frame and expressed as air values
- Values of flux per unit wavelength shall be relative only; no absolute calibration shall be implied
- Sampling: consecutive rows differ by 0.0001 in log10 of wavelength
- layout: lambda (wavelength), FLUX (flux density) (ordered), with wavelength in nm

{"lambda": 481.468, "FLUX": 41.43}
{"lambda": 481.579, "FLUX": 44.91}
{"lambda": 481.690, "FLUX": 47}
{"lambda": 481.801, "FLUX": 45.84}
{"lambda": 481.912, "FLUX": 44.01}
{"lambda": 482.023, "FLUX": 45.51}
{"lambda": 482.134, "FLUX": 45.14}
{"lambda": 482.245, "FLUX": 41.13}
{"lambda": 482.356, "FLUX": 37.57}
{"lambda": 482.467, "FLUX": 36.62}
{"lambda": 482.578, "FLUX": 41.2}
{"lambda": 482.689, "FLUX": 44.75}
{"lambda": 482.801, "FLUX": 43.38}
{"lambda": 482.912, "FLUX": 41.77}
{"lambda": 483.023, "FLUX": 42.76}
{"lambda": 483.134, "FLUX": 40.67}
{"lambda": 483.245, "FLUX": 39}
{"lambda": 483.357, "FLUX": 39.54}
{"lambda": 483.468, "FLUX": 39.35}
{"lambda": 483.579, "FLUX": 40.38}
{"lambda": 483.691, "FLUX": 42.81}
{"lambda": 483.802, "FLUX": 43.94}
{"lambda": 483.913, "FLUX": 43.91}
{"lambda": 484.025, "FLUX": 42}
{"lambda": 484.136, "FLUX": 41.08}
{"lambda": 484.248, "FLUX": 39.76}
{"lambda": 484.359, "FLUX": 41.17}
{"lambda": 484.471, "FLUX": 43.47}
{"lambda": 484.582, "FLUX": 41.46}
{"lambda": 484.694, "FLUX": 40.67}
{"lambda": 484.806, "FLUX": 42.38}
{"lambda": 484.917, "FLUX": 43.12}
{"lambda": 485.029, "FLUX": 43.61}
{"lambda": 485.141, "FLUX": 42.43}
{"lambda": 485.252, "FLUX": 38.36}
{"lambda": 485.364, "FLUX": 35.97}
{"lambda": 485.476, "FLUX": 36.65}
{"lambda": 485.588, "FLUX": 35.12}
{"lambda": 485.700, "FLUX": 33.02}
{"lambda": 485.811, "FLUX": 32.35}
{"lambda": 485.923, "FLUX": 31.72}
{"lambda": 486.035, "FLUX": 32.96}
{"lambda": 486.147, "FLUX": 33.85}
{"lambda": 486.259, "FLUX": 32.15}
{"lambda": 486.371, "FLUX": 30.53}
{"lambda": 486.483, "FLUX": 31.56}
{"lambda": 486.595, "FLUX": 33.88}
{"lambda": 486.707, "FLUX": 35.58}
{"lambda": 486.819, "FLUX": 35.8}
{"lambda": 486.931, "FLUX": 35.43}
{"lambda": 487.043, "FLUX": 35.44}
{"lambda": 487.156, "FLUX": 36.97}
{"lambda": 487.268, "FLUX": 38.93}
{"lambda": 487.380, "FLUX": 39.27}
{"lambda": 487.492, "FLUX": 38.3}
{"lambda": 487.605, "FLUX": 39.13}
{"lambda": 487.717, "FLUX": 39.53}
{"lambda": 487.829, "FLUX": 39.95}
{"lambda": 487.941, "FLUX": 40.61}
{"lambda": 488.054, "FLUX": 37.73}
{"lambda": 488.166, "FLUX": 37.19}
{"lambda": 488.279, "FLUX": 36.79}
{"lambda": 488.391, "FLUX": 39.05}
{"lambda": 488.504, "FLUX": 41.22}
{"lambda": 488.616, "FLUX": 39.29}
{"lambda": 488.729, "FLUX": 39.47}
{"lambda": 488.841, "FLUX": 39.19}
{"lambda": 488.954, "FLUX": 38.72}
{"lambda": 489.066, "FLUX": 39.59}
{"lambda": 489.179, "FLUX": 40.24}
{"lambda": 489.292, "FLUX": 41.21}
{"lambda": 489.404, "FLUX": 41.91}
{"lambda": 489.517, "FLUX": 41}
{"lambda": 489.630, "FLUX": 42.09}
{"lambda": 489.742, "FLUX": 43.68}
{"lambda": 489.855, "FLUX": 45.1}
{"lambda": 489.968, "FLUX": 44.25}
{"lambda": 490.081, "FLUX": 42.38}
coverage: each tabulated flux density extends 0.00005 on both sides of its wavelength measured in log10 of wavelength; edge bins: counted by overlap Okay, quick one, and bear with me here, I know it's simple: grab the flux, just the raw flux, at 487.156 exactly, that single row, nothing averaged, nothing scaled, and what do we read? 36.97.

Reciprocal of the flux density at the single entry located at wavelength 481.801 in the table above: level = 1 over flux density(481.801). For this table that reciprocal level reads 0.0218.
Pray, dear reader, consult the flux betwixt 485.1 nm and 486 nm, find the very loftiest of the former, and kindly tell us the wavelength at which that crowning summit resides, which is 485.141 nm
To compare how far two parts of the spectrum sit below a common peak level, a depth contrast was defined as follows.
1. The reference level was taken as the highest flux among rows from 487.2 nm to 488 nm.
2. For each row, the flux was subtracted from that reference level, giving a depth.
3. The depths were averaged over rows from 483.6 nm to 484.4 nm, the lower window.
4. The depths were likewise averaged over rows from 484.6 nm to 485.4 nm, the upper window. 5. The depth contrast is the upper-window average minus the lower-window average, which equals 1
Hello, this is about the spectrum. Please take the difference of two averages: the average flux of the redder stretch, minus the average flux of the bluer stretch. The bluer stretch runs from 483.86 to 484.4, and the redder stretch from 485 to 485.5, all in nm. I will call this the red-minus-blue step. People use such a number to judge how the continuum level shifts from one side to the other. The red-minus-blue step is -2.2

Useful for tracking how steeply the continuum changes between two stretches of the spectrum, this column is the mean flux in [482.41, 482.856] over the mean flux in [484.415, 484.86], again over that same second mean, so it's 0.0235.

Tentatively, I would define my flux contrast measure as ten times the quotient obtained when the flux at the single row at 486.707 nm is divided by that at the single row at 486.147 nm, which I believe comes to 10.5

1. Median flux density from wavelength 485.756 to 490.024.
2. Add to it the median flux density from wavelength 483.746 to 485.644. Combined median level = 80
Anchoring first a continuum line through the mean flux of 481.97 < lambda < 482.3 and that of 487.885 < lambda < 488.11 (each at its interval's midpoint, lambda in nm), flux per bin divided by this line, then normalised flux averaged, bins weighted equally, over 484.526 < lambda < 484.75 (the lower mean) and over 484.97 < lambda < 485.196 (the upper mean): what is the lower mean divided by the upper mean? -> 0.95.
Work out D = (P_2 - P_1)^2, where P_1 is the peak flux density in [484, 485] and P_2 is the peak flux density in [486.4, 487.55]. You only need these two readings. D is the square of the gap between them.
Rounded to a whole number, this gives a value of 18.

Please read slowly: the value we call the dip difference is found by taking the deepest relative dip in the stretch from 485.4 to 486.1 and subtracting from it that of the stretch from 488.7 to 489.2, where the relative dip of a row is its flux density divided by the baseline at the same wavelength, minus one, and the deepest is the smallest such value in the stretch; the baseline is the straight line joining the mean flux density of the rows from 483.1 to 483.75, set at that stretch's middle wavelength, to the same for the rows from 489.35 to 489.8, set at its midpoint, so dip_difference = -0.15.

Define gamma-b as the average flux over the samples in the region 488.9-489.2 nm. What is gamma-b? 39.5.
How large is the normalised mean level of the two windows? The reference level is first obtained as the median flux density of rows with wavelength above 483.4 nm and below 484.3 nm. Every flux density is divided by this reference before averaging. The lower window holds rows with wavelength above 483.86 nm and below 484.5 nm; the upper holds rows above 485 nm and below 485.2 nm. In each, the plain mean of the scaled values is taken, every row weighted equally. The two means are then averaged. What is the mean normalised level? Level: 1.02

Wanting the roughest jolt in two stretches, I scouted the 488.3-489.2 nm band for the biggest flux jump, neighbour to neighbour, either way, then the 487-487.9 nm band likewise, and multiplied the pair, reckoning 4.3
